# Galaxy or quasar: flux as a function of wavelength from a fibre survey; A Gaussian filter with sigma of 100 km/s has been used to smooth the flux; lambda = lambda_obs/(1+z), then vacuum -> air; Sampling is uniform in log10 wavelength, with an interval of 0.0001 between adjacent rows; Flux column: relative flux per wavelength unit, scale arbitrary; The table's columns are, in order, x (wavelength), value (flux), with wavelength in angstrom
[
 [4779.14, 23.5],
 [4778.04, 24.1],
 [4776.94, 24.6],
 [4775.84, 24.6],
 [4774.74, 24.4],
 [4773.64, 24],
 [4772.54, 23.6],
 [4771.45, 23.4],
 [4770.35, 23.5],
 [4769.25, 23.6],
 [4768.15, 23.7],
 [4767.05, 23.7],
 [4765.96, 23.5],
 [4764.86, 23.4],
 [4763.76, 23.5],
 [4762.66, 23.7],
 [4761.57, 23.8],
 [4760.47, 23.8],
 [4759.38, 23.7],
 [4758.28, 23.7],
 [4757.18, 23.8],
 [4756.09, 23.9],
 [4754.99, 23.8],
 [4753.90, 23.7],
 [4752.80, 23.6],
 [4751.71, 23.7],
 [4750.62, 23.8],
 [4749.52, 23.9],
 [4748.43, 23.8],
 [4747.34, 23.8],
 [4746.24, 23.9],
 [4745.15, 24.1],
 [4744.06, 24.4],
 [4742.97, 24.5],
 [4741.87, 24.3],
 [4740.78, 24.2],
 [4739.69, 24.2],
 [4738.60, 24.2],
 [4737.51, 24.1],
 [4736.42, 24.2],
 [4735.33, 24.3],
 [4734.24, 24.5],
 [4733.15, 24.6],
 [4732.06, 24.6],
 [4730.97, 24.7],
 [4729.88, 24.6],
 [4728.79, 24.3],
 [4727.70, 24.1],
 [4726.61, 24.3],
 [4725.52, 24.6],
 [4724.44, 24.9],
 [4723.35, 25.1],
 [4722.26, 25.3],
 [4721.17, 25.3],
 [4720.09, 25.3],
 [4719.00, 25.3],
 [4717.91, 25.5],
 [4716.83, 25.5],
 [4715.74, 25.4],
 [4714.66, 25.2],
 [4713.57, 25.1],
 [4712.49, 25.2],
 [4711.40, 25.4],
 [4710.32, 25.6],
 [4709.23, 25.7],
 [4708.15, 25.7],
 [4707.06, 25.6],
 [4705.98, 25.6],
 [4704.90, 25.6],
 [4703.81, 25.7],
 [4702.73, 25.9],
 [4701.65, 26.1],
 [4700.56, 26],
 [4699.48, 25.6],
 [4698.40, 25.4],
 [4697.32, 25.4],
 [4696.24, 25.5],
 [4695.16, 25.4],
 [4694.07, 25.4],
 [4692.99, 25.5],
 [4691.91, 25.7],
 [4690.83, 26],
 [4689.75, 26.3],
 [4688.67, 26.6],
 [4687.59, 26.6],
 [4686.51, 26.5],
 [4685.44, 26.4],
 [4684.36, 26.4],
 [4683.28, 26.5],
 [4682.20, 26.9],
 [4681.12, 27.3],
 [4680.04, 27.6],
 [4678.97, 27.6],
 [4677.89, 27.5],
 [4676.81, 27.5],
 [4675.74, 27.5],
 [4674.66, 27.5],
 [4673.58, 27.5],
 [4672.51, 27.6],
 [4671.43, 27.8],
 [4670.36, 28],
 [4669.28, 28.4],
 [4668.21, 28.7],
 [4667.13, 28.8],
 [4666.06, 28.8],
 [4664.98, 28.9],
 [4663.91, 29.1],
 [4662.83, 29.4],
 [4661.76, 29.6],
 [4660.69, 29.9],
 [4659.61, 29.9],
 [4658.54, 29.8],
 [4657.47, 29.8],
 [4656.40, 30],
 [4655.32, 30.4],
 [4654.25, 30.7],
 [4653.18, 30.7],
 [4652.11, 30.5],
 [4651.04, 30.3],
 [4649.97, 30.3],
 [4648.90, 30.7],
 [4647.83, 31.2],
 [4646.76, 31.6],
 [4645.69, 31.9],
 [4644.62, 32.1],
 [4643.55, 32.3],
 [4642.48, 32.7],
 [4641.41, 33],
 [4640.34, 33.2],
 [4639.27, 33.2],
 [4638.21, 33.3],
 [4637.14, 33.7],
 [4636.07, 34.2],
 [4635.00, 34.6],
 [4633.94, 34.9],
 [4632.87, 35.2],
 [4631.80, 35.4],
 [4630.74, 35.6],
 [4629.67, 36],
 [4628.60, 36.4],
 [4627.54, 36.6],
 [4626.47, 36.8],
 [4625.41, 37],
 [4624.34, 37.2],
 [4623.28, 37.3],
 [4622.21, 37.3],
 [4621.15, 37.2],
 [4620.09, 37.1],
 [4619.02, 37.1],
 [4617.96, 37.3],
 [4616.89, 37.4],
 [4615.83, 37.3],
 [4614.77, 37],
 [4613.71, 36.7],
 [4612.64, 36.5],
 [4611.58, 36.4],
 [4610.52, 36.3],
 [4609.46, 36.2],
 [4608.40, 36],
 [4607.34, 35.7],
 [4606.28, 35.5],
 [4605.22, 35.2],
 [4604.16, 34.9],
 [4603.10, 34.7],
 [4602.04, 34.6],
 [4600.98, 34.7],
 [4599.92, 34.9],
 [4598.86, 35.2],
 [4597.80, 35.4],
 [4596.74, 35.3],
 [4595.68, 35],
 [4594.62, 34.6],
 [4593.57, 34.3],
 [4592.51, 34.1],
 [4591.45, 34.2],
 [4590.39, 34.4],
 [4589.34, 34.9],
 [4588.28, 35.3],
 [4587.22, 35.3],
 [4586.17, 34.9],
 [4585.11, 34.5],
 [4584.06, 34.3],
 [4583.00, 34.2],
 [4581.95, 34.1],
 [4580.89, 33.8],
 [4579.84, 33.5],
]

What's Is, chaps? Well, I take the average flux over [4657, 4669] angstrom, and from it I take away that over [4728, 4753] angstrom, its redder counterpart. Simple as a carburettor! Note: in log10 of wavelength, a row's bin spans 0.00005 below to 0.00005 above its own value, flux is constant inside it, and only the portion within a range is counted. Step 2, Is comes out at 5.1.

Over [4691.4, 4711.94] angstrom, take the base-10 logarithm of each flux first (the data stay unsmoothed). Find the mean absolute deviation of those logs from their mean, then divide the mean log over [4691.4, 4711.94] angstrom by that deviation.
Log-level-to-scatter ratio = 545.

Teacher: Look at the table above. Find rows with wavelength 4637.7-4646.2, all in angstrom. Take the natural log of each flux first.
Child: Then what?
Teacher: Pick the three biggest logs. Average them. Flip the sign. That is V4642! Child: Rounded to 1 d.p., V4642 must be -3.5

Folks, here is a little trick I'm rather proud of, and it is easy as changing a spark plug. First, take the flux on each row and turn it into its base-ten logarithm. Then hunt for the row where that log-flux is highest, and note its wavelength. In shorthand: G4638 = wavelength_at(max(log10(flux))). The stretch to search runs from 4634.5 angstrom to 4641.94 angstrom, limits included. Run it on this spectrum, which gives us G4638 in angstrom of 4635.00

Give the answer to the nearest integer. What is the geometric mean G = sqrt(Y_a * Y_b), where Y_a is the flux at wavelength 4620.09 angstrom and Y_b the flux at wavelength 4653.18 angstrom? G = 34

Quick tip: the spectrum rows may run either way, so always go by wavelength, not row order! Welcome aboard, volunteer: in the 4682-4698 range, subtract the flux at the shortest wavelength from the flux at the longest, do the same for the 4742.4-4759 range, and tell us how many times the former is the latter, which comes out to 1.9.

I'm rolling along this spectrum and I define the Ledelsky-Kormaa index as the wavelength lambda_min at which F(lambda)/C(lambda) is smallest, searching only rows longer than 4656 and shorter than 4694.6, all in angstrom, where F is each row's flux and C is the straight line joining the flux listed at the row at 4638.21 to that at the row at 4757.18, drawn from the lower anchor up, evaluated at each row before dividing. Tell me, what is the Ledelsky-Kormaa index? 4694.07 angstrom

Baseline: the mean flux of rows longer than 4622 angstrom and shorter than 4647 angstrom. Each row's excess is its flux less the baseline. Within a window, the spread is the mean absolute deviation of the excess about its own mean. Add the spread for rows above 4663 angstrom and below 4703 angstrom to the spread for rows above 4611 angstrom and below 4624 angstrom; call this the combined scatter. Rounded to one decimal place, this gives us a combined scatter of 1.3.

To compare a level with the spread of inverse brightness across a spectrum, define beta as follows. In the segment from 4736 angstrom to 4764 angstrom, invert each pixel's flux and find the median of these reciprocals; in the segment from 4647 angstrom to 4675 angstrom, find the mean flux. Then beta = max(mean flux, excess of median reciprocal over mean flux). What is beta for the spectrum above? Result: 29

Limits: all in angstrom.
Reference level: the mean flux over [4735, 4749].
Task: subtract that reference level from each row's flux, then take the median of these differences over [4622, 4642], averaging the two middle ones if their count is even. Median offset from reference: 11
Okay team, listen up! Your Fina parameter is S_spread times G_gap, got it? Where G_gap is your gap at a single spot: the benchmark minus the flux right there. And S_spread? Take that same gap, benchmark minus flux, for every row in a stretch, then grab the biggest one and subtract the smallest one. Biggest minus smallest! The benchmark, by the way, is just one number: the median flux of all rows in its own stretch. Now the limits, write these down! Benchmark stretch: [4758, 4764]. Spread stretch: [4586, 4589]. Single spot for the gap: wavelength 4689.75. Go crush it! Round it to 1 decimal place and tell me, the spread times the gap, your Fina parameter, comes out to -1.0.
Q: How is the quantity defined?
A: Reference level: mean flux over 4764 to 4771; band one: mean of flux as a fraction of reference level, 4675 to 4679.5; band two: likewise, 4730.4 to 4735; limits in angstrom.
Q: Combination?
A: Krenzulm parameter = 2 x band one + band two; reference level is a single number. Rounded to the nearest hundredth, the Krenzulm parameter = 3.38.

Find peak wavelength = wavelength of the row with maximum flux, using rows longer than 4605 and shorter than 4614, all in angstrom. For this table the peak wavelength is 4613.71 angstrom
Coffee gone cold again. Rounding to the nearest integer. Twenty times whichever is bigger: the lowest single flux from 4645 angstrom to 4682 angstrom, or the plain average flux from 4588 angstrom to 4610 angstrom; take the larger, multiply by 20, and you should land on 700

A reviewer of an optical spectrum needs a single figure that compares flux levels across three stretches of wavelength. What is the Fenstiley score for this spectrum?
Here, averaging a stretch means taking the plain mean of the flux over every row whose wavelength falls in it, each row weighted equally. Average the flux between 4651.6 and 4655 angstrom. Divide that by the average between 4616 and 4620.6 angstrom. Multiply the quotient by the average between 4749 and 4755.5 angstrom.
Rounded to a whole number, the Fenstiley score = 20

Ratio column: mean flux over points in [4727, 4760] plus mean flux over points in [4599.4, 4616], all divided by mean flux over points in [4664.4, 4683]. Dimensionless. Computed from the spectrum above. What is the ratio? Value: 2.15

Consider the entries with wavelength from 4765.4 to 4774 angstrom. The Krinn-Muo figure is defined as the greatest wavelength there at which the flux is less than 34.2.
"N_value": 4773.64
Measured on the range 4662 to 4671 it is 4670.36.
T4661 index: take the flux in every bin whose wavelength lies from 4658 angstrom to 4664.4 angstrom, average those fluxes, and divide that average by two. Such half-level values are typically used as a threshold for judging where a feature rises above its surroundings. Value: 14.8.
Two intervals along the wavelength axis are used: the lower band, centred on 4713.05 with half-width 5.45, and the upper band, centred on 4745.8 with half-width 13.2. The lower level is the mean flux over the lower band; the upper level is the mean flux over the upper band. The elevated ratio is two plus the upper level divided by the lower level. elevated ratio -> 2.95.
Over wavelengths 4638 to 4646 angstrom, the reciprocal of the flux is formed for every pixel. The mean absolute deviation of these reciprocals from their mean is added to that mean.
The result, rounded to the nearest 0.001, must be 0.031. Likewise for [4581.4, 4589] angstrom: 0.029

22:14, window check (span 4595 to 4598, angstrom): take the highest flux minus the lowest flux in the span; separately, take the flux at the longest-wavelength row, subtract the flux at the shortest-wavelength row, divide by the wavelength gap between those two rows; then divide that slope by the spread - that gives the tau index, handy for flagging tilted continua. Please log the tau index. 0.5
